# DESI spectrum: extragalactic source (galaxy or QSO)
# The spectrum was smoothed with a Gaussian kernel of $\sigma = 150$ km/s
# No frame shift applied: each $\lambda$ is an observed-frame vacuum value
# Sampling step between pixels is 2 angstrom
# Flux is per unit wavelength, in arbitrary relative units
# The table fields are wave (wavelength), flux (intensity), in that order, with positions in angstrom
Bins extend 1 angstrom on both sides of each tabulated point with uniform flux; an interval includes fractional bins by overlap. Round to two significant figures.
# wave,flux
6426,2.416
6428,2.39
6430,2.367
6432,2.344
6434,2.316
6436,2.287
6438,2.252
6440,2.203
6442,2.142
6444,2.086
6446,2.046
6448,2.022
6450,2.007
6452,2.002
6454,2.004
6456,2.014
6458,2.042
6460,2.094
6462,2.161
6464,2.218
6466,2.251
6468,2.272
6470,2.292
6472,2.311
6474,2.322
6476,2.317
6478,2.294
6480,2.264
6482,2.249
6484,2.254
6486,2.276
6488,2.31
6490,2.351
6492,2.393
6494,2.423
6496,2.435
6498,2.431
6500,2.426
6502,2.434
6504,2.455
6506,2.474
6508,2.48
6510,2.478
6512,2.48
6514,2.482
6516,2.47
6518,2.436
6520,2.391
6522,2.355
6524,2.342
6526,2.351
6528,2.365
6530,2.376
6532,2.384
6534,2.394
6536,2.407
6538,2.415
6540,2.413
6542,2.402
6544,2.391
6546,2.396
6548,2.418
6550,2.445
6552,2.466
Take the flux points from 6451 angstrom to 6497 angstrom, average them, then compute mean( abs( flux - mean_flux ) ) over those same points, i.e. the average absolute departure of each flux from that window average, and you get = 0.10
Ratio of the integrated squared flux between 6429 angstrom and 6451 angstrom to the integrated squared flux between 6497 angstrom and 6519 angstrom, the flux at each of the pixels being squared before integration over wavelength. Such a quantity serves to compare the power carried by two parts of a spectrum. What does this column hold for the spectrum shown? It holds 0.79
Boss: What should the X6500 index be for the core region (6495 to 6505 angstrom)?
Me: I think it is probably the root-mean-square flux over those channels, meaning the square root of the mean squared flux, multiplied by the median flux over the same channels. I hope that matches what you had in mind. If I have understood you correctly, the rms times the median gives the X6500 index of 5.9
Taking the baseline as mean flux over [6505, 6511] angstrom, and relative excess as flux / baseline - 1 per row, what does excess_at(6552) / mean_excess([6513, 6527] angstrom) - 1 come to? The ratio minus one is -0.8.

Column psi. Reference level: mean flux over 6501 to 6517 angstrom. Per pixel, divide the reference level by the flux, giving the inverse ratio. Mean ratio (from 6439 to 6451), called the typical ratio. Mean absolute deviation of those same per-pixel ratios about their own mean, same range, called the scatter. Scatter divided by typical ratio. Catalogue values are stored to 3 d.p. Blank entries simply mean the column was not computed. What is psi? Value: 0.028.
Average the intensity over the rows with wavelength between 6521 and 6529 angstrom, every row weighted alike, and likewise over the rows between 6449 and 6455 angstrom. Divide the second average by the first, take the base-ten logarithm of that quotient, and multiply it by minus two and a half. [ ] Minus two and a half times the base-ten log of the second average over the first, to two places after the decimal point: 0.17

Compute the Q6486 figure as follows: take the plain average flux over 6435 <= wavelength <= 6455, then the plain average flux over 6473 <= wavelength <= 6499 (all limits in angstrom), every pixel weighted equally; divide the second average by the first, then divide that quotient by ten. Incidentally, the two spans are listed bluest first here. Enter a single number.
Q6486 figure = 0.1108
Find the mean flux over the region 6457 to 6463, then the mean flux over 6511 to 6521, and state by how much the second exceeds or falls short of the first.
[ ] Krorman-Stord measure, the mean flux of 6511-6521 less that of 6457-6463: 0.4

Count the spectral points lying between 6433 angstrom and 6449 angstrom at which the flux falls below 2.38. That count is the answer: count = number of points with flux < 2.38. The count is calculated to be 8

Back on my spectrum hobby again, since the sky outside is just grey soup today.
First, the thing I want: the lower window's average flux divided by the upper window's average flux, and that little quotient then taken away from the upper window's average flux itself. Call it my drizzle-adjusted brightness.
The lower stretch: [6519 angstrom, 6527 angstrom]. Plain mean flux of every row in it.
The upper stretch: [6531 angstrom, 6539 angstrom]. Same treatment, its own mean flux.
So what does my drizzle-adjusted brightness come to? 1.42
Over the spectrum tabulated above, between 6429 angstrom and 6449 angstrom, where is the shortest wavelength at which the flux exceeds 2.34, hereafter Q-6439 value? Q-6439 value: 6430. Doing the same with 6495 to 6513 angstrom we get 6496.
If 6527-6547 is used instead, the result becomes 6528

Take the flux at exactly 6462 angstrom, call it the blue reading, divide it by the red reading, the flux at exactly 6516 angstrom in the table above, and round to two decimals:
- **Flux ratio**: 0.87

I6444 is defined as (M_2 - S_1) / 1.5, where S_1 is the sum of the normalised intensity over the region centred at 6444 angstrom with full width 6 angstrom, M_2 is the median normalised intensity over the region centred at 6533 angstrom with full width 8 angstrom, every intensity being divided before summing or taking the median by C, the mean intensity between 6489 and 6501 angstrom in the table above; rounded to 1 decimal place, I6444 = -1.1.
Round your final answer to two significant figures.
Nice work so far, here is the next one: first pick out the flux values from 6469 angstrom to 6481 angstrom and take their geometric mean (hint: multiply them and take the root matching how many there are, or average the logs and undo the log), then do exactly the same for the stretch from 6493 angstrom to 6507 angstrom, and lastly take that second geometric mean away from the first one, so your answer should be -0.14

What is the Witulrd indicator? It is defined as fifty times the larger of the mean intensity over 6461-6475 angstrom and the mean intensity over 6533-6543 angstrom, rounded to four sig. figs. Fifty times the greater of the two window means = 120.3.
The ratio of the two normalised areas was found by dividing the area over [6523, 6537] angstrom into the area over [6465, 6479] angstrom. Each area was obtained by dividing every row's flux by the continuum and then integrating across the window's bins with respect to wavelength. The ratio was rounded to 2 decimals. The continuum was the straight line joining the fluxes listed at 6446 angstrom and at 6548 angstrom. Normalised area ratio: 1.06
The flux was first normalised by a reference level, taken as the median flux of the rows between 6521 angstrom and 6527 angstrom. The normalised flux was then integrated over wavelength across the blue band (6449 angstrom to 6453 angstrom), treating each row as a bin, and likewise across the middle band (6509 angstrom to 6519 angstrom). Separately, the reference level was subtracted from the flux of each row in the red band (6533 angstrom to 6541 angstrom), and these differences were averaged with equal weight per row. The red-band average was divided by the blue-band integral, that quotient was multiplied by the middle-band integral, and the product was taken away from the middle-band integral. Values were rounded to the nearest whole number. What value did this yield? 10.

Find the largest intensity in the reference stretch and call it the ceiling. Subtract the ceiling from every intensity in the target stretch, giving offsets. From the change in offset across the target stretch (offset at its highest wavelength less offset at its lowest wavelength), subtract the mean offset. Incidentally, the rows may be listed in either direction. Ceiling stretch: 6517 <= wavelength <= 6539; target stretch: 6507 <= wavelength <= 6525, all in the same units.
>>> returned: -0.14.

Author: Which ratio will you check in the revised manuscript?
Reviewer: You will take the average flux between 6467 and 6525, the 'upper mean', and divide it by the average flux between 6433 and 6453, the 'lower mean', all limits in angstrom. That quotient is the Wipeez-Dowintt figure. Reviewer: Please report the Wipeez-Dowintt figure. 1.11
